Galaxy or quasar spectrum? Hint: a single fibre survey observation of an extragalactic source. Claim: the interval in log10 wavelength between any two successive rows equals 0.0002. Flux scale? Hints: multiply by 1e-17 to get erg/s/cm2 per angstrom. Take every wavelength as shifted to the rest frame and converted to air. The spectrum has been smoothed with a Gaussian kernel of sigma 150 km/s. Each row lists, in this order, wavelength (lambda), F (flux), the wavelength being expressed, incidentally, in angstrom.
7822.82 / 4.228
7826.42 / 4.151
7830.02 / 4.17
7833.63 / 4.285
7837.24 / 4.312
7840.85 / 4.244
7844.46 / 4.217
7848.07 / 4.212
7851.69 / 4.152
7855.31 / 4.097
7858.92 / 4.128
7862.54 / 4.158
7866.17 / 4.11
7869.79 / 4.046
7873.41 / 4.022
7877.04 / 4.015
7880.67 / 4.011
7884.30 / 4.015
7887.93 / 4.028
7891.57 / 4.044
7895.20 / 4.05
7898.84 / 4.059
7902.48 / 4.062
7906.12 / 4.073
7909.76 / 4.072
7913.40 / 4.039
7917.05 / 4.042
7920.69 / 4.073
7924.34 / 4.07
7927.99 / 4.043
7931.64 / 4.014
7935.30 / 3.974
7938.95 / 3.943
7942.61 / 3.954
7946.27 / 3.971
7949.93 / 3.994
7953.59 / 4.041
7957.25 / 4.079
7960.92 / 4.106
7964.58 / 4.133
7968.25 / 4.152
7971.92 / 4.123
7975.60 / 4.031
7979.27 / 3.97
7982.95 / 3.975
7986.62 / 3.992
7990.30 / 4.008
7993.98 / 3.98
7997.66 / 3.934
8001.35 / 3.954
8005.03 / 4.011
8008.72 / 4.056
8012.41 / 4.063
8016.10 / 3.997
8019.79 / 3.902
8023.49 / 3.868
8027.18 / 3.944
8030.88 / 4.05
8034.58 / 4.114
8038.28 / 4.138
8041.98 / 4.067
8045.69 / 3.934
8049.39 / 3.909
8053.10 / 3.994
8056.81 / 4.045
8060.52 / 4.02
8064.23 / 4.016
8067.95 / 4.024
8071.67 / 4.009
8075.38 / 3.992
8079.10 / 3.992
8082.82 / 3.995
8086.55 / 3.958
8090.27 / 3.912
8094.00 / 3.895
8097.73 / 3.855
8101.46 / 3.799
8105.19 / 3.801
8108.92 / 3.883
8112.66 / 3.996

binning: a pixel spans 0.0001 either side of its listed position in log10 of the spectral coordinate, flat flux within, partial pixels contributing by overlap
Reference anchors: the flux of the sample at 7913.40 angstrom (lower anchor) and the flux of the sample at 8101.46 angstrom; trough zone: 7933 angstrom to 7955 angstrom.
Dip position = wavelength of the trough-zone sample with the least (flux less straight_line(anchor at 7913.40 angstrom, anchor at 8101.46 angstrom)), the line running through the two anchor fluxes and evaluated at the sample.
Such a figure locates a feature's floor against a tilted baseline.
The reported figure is 7938.95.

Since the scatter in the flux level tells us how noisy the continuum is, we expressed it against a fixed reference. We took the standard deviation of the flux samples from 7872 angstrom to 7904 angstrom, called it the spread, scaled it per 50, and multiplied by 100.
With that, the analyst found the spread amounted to 0.04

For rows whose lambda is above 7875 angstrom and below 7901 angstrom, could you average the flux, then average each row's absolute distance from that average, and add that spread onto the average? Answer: 4.05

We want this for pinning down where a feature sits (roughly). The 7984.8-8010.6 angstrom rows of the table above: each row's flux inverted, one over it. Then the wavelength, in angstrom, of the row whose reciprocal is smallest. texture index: 8008.72 angstrom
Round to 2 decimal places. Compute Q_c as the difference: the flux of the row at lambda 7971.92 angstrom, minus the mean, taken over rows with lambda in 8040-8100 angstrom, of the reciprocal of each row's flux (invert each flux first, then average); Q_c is 3.87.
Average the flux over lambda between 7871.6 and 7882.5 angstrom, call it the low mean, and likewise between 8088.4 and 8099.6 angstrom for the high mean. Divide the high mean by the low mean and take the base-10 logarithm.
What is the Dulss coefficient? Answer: -0.014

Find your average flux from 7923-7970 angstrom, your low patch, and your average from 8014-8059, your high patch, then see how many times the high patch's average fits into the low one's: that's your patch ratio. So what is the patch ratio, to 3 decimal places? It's 1.010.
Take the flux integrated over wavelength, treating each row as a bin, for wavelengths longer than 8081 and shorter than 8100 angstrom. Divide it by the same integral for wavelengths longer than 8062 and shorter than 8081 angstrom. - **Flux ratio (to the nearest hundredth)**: 0.98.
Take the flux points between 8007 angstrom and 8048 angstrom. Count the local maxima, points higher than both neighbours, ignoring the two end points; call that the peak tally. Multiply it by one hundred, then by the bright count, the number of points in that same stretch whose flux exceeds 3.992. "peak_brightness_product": 1400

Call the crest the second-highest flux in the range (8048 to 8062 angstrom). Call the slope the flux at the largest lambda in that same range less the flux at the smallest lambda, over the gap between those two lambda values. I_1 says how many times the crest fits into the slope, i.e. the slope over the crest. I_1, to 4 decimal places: 0.0025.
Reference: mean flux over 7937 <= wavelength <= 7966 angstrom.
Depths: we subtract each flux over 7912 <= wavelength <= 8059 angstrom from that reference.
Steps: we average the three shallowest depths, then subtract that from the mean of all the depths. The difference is 0.124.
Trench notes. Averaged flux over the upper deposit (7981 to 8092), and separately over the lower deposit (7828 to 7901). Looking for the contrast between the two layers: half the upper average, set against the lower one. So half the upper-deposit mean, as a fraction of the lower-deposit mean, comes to 0.485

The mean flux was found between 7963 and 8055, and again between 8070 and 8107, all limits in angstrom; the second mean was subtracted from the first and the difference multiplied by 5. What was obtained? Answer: 0.5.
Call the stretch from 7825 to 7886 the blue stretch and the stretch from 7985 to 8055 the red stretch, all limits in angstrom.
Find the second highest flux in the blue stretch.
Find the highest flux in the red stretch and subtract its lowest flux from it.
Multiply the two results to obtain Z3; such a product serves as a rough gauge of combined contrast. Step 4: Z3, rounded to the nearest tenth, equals 1.2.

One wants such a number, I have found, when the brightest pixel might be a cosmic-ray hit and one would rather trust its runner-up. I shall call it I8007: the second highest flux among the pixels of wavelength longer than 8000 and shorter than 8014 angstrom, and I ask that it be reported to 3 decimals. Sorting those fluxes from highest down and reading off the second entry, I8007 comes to 4.056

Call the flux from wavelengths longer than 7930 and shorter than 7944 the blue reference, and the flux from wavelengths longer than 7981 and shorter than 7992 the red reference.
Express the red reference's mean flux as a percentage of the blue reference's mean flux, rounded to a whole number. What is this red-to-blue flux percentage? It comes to 101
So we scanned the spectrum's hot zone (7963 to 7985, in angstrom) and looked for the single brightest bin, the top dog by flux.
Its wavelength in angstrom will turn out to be 7968.25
